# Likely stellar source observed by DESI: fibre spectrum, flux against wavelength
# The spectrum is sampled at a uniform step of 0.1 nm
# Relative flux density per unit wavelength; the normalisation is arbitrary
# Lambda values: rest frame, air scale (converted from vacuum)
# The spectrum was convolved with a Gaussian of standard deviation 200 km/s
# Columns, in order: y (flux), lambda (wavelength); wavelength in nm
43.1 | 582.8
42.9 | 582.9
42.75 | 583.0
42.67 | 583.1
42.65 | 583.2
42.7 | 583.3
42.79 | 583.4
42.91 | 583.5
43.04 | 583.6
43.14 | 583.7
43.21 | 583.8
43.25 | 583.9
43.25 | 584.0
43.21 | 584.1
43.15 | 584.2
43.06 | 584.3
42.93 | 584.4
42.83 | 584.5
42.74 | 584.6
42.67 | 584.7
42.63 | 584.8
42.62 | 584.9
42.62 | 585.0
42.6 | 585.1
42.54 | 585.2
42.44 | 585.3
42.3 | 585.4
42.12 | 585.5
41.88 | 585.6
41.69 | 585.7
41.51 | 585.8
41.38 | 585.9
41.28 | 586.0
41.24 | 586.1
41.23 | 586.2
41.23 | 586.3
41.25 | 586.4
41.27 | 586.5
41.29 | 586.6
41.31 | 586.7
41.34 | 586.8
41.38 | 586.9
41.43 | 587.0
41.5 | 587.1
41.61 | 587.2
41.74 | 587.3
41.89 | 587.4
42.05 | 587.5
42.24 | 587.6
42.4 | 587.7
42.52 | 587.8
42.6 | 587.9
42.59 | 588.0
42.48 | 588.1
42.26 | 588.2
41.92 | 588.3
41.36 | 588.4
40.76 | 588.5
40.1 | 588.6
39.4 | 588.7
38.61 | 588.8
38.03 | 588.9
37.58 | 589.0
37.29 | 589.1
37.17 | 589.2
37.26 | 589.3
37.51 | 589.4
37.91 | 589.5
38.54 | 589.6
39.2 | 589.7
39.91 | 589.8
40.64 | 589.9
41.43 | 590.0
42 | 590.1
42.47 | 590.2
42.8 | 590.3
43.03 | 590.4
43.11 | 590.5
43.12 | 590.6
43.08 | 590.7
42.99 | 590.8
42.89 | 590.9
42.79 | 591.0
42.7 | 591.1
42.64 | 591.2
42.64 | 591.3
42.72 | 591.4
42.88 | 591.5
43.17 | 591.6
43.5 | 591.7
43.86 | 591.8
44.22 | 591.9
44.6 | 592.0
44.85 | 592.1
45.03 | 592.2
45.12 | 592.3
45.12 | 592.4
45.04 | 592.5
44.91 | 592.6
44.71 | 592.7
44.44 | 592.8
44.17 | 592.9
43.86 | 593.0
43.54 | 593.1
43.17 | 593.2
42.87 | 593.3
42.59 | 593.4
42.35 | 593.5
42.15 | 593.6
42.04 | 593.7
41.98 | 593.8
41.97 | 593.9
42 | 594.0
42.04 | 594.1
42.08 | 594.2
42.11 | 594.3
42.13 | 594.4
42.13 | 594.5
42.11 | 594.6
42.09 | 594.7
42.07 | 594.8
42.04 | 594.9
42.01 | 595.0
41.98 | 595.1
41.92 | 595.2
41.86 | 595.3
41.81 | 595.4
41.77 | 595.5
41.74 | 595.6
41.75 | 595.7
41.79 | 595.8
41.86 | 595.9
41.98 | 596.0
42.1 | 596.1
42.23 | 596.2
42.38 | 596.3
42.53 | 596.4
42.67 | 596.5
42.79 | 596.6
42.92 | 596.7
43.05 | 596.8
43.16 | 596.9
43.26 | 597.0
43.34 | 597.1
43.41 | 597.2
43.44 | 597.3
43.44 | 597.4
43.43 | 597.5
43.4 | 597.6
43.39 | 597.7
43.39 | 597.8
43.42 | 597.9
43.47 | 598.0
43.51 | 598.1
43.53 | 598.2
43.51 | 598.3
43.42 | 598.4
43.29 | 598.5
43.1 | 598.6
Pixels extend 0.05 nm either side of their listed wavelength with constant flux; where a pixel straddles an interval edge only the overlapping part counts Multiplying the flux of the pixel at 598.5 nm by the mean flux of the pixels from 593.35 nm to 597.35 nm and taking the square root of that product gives 42.8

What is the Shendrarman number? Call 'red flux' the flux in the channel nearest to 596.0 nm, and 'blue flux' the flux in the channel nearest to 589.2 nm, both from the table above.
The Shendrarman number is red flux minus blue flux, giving 5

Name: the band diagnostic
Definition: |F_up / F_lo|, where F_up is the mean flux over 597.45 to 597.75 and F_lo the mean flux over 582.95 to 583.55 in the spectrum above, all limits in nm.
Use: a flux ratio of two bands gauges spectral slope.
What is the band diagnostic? 1.02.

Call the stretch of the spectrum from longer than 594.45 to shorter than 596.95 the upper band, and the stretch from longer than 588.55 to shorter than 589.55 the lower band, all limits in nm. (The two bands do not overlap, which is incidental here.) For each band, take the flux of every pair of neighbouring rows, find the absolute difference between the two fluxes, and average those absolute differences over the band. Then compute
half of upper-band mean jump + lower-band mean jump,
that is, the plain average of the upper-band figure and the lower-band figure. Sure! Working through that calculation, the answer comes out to 0.24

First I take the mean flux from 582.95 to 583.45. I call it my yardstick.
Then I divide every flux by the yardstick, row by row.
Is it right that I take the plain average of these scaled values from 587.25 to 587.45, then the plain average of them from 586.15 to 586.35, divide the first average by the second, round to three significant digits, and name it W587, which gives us 1.01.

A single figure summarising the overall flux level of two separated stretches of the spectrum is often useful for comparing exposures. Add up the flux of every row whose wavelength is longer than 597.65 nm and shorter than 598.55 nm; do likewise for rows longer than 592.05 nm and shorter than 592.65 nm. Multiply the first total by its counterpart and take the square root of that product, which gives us 325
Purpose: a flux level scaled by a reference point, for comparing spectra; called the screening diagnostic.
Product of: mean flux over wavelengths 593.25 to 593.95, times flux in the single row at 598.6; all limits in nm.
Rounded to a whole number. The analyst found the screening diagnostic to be 1822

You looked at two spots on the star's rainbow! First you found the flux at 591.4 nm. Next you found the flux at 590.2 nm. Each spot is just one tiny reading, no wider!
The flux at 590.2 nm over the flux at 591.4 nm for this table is 0.99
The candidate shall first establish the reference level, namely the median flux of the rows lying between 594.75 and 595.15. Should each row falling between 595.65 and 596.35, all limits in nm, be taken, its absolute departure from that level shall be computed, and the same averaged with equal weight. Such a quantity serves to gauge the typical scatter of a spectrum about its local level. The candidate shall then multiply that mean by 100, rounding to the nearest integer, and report 19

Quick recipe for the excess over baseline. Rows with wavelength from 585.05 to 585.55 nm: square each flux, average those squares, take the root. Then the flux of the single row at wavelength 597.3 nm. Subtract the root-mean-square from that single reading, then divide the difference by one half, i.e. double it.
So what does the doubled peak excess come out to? 2.1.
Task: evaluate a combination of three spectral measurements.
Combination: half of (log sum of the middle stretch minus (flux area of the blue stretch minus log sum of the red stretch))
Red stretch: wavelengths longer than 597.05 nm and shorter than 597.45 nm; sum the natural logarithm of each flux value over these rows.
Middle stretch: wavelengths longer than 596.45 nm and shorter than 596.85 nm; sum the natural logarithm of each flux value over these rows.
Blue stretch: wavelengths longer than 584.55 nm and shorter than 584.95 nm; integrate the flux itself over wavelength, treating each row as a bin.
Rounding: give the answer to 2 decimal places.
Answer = 6.52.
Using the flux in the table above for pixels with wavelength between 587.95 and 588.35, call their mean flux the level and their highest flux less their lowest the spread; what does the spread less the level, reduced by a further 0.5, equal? -42.1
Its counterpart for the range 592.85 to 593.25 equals -43.2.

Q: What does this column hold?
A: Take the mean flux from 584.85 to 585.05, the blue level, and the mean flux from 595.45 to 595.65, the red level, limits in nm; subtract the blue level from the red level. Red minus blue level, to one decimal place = -0.9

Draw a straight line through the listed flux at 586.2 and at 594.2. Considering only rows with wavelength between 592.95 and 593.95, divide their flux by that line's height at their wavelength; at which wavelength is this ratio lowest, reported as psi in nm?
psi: 593.9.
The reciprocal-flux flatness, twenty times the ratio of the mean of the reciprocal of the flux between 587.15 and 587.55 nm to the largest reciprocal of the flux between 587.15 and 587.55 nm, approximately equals 19.90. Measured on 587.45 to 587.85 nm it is 19.88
